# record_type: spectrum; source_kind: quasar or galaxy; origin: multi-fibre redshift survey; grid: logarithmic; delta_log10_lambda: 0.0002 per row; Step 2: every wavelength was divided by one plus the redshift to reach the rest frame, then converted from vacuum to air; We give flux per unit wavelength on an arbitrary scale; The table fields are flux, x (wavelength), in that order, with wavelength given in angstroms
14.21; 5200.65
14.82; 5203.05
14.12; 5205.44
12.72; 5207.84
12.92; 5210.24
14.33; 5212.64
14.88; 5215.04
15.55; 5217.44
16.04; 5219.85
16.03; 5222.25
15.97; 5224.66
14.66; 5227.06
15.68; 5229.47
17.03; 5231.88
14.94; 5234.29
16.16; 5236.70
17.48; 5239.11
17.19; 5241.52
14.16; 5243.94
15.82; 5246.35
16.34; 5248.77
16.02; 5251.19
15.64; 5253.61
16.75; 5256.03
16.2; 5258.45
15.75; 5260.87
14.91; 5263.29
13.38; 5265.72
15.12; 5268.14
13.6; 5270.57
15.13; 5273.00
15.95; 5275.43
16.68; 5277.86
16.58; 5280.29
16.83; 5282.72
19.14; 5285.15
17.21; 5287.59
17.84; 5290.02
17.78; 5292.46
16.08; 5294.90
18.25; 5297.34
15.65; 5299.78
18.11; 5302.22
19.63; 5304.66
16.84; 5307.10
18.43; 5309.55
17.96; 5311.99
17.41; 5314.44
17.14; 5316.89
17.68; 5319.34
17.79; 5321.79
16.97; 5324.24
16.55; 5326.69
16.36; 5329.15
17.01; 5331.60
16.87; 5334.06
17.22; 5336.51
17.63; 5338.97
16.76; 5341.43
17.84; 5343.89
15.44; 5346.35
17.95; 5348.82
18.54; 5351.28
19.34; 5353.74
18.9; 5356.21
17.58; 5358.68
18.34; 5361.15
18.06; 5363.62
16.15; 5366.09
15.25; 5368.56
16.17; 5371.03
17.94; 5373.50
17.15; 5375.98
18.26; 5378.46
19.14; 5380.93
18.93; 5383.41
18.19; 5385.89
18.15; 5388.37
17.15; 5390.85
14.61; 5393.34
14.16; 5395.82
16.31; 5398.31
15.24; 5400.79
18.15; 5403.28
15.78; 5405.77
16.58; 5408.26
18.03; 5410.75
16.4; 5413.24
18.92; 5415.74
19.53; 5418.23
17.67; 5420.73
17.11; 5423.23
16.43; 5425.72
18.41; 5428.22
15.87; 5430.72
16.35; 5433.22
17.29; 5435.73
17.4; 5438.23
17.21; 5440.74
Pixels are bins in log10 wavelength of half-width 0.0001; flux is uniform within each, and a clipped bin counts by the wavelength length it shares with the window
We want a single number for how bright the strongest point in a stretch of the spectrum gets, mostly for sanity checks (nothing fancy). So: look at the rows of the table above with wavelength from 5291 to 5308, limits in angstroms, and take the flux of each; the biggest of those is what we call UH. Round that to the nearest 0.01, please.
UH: 19.63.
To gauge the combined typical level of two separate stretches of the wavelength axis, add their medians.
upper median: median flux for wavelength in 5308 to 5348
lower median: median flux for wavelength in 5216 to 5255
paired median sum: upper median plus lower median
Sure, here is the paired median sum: 33.2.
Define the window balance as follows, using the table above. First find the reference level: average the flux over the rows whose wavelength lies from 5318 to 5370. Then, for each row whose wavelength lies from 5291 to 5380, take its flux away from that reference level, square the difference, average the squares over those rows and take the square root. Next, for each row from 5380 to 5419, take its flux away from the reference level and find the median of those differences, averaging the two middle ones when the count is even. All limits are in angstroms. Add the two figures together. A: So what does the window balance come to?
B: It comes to 0.78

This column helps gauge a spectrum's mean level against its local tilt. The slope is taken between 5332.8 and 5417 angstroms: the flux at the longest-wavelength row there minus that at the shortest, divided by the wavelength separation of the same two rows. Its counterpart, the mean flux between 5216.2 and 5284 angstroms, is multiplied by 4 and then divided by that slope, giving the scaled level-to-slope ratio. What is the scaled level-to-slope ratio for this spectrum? 2514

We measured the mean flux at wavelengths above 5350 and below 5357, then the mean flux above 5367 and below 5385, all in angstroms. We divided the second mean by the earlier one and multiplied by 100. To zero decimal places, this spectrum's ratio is 93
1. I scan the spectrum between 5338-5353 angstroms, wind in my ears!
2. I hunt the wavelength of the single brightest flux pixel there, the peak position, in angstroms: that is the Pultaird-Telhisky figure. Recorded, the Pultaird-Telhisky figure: 5351.28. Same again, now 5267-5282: 5277.86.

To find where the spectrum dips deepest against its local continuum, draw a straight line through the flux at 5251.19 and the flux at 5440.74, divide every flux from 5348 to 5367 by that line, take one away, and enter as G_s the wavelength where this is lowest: 5366.09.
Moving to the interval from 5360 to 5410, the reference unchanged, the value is 5395.82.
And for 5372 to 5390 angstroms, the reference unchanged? 5375.98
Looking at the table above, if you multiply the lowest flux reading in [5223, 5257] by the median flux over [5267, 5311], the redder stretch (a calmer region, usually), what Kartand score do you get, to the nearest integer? 238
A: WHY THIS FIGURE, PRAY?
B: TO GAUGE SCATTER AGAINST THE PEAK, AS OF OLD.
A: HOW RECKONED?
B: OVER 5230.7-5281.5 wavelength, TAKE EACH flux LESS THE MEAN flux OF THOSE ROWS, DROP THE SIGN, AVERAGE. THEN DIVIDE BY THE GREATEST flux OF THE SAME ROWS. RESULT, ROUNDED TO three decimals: 0.050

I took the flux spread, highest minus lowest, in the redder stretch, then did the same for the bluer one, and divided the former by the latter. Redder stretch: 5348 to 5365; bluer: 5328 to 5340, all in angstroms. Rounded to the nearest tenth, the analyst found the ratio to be 1.4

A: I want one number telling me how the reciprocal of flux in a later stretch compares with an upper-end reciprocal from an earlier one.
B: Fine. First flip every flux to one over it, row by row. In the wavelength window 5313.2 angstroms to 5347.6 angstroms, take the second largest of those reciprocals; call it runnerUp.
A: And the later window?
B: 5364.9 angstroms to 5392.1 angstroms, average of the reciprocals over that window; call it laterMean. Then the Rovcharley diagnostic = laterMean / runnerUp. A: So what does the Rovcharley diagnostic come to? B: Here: 0.939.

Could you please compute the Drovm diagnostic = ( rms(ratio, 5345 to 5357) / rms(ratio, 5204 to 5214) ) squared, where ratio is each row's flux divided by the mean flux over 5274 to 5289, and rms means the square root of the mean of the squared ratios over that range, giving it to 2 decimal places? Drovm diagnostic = 1.78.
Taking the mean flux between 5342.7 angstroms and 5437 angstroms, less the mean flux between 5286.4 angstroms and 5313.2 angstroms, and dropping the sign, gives 0.3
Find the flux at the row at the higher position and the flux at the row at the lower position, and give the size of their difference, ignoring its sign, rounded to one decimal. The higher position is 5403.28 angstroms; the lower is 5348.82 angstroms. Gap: 0.2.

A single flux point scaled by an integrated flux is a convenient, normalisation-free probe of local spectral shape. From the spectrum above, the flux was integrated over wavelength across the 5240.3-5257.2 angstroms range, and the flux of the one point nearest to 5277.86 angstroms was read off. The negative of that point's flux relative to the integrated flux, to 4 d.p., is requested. -0.0617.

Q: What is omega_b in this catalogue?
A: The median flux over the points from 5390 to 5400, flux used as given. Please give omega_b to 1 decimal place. 15.5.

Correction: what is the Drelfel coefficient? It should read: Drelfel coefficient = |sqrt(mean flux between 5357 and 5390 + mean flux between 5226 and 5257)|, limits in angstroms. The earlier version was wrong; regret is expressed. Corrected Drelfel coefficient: 5.80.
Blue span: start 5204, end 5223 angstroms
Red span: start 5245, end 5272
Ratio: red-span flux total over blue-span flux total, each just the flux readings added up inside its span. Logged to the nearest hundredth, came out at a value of 1.45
